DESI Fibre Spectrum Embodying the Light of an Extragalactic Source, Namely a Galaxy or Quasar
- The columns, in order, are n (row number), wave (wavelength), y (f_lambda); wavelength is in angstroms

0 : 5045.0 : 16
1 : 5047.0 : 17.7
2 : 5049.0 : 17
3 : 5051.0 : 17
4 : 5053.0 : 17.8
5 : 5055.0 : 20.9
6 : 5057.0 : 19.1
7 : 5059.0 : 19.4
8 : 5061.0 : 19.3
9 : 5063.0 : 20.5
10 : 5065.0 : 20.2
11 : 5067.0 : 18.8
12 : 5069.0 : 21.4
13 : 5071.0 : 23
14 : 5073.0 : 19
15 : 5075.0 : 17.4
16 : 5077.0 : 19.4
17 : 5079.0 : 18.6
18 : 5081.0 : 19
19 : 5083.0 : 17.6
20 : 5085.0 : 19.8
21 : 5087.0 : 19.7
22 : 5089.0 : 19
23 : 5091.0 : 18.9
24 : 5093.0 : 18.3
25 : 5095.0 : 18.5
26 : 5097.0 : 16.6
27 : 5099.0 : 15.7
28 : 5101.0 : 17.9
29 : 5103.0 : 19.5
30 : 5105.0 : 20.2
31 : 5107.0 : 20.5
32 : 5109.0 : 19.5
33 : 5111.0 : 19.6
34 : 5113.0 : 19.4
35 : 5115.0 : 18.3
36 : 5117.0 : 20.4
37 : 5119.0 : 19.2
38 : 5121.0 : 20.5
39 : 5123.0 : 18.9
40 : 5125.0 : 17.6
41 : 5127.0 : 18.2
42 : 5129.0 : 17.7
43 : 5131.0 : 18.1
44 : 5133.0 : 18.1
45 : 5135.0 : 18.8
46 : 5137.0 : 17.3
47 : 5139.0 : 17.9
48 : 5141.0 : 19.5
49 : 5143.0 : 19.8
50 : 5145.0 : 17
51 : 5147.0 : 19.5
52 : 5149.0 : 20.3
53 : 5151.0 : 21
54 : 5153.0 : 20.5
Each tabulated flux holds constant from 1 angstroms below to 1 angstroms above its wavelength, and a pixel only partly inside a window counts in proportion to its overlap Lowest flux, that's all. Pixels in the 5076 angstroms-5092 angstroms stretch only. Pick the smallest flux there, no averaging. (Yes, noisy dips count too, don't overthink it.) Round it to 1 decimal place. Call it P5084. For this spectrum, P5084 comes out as 17.6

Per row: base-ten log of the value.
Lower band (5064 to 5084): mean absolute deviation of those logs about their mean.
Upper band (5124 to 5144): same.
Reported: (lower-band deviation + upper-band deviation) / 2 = 0.021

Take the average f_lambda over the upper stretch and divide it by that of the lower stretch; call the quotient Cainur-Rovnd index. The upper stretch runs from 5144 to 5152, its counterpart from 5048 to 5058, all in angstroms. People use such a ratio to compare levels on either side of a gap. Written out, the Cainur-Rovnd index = 1.06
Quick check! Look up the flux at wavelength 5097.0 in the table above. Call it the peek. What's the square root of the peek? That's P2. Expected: 4.07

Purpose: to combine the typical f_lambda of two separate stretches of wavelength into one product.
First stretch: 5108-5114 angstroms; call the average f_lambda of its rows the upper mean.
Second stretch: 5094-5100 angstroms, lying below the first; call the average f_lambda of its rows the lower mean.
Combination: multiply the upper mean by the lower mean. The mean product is 330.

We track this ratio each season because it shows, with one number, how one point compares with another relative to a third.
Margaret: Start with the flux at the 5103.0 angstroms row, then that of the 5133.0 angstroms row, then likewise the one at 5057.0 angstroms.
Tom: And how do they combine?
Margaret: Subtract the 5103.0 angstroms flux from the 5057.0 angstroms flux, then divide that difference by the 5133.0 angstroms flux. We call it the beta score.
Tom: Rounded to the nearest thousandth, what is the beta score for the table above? -0.022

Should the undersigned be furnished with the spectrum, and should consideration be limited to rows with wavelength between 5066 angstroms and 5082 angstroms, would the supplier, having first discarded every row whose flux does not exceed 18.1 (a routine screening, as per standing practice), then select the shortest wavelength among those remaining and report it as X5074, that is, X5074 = 5067.0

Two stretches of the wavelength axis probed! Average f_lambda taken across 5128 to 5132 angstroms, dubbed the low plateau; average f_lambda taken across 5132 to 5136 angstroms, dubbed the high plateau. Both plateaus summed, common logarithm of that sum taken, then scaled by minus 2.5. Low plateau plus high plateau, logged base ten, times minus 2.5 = -3.90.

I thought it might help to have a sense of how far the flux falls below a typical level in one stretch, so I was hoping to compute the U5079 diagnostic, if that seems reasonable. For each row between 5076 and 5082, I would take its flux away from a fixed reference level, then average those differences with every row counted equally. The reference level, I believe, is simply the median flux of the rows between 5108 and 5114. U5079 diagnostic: 0.5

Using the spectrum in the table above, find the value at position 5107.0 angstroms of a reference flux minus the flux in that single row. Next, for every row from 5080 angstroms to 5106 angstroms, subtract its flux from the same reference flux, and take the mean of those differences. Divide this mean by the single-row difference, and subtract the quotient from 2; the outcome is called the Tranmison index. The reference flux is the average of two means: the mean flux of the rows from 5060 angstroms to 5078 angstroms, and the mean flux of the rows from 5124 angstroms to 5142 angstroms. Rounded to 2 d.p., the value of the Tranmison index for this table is 2.33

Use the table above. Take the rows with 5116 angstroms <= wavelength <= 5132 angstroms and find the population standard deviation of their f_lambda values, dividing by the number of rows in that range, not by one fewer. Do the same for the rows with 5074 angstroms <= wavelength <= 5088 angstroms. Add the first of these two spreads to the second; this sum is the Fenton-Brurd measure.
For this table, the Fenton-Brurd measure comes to 1.97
